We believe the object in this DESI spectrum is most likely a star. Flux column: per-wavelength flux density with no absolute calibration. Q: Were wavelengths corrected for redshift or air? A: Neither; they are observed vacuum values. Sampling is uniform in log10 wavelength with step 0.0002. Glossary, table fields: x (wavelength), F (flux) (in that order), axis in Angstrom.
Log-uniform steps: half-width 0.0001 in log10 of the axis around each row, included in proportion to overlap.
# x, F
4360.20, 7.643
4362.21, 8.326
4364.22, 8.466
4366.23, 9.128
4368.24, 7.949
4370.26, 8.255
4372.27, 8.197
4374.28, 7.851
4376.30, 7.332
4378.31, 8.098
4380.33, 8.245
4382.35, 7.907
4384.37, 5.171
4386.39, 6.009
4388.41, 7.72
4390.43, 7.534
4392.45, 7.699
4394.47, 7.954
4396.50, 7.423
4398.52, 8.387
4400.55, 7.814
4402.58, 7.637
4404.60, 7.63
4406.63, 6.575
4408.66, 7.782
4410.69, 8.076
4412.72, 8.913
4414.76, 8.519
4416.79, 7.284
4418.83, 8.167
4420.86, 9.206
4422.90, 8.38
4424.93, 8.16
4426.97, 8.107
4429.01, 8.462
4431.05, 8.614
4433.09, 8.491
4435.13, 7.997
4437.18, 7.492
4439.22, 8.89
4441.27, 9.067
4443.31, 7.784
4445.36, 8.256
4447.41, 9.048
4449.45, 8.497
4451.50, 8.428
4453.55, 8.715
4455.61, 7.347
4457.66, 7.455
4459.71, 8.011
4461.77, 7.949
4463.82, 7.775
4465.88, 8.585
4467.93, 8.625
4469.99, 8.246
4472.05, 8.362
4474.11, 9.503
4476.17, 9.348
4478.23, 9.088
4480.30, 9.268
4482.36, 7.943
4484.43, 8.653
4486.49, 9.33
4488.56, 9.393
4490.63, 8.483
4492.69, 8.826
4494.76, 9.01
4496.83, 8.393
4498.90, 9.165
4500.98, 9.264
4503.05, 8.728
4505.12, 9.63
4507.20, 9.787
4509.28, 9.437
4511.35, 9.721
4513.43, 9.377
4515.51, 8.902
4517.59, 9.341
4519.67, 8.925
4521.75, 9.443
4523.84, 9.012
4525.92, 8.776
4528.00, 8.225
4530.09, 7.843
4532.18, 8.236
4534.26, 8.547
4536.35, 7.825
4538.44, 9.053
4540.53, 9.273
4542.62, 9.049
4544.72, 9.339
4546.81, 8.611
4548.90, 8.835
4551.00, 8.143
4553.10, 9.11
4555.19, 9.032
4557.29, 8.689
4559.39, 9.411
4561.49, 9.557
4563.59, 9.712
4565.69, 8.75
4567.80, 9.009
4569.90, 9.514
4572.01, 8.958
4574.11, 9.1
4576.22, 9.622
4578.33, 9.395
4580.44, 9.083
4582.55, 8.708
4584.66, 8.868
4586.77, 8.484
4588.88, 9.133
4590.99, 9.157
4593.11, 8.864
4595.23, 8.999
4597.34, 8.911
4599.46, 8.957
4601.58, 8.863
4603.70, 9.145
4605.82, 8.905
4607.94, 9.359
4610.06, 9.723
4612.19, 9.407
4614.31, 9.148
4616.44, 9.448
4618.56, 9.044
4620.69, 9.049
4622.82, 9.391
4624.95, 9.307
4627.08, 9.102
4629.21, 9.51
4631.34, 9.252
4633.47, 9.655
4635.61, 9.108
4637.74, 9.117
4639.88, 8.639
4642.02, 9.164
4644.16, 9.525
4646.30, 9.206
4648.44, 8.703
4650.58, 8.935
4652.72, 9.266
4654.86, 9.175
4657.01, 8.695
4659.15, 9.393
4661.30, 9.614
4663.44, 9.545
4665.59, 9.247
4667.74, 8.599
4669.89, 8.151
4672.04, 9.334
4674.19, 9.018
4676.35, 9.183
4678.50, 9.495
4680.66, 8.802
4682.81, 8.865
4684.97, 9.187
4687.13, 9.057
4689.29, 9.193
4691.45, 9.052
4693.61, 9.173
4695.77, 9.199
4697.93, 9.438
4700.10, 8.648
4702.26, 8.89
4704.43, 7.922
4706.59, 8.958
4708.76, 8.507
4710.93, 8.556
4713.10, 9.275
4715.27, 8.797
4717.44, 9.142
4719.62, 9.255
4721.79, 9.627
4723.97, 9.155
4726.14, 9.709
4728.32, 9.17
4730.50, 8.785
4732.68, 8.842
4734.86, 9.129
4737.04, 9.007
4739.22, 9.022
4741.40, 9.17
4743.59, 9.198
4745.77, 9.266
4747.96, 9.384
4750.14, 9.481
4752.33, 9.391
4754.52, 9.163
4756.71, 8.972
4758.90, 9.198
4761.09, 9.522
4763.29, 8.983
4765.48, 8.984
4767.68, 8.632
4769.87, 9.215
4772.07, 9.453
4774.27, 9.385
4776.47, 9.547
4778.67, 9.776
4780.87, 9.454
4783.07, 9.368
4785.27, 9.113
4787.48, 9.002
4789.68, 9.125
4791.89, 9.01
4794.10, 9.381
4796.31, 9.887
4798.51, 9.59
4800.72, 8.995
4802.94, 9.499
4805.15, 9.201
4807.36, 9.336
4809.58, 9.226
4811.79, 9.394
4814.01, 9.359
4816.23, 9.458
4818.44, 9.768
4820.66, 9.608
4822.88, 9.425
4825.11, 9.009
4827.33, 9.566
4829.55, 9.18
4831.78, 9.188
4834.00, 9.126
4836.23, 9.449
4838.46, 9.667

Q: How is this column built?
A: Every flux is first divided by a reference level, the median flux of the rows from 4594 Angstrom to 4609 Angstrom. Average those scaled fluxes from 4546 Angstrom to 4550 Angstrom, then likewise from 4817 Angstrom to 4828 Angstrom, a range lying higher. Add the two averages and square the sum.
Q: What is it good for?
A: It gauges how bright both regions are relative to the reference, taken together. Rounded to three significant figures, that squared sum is 4.13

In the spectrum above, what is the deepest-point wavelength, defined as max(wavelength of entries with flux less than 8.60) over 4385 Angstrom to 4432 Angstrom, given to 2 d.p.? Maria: 4429.01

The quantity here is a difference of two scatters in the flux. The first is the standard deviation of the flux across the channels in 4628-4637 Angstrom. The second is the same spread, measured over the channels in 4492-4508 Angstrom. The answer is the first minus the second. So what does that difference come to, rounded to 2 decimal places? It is -0.22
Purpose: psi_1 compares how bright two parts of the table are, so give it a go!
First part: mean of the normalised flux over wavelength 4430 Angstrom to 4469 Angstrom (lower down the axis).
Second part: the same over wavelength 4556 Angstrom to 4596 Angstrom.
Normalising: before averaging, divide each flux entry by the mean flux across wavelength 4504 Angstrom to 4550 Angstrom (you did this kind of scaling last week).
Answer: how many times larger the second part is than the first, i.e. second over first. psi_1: 1.10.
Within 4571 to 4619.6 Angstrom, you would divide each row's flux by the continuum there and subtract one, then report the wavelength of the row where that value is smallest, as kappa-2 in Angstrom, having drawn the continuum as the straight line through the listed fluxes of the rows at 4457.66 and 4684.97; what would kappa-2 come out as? 4586.77 Angstrom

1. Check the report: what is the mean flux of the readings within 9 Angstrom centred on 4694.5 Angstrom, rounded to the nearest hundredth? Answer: 9.22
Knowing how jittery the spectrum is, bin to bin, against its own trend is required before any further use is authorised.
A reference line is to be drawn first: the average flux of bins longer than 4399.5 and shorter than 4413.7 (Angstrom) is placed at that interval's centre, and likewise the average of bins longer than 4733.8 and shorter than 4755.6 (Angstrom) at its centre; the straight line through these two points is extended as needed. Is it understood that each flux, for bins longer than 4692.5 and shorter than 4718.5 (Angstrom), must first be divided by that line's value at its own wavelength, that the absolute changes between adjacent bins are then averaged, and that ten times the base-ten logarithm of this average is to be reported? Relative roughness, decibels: -12.7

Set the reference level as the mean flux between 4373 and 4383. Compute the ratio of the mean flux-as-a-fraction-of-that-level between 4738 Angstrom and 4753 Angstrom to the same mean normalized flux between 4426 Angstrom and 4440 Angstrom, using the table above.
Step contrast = 1.12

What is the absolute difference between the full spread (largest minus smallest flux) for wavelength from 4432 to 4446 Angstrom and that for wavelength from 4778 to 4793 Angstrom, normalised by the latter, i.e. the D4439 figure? 1.0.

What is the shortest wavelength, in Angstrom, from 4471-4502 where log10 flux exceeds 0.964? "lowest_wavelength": 4474.11 Angstrom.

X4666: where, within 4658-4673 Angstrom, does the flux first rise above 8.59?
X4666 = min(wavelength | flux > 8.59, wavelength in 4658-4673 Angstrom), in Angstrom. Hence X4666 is 4659.15 Angstrom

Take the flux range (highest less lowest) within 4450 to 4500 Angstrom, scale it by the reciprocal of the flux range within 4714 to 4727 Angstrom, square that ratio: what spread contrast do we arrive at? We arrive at 6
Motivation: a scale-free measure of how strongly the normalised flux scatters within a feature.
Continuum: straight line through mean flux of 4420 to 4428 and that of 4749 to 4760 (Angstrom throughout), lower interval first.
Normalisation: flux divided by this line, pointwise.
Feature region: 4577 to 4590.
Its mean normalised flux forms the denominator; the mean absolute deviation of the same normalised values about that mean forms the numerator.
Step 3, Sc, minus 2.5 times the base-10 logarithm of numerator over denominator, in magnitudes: 3.8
